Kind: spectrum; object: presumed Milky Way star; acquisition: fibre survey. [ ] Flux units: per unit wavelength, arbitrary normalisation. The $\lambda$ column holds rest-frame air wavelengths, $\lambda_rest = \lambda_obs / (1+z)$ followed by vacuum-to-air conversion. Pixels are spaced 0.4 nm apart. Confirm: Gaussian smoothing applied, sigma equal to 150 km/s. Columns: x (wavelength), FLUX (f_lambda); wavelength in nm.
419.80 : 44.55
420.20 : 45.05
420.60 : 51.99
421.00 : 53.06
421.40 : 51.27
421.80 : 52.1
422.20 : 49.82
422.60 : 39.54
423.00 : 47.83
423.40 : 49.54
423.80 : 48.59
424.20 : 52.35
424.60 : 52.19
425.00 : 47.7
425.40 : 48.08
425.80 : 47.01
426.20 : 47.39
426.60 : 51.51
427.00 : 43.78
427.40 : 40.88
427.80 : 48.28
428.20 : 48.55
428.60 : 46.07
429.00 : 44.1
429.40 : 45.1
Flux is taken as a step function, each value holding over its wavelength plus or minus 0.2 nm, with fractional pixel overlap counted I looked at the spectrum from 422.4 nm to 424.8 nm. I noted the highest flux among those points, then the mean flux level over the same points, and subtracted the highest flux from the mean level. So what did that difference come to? -4.0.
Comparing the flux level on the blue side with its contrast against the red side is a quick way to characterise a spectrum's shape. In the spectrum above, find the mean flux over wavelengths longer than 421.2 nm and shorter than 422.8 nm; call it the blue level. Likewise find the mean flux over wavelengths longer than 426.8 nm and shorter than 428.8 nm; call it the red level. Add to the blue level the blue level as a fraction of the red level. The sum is 49.2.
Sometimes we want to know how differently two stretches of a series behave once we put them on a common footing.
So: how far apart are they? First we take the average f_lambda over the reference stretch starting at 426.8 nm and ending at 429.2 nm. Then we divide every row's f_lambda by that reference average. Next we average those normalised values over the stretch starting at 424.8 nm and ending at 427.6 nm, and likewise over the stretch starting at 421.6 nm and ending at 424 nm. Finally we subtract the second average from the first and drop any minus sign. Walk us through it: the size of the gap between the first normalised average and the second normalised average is 0.028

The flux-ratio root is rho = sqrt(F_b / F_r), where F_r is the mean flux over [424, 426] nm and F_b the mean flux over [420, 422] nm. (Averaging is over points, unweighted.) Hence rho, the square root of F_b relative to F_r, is 1.012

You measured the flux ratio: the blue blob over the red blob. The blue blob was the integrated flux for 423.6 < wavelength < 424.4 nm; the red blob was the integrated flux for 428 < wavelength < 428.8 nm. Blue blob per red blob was 1.07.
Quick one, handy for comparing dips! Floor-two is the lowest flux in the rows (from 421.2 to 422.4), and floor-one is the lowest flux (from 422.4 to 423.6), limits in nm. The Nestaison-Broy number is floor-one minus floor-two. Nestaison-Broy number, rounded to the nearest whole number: -10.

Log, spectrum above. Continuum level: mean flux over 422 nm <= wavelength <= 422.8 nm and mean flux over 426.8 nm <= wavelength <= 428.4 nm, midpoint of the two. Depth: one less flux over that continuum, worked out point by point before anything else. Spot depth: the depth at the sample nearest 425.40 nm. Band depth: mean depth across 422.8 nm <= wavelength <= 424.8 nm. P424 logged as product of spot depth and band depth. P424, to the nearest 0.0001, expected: 0.0076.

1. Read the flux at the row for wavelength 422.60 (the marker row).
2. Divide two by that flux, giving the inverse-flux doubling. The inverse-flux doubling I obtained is 0.0506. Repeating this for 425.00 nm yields 0.0419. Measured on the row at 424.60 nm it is 0.0383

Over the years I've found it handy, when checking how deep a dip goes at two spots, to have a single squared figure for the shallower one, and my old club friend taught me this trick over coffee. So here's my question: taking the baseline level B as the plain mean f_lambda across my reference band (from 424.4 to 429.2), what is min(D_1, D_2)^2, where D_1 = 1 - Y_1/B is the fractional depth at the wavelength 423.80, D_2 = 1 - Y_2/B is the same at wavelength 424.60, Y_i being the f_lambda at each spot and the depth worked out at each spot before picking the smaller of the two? 0.012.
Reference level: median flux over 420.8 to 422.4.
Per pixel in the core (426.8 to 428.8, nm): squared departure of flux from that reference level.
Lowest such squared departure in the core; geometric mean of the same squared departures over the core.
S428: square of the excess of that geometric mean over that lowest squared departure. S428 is 426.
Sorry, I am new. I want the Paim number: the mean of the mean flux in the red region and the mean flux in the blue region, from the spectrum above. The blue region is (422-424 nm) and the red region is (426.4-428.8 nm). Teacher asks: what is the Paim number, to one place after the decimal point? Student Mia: 46.8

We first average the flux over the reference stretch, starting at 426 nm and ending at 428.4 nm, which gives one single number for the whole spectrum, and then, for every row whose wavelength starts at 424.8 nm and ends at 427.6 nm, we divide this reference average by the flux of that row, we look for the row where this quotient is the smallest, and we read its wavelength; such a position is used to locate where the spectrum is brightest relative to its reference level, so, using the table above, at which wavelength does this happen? 426.60 nm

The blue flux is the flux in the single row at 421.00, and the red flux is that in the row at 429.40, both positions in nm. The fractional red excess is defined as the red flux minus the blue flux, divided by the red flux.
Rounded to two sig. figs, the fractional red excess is -0.18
